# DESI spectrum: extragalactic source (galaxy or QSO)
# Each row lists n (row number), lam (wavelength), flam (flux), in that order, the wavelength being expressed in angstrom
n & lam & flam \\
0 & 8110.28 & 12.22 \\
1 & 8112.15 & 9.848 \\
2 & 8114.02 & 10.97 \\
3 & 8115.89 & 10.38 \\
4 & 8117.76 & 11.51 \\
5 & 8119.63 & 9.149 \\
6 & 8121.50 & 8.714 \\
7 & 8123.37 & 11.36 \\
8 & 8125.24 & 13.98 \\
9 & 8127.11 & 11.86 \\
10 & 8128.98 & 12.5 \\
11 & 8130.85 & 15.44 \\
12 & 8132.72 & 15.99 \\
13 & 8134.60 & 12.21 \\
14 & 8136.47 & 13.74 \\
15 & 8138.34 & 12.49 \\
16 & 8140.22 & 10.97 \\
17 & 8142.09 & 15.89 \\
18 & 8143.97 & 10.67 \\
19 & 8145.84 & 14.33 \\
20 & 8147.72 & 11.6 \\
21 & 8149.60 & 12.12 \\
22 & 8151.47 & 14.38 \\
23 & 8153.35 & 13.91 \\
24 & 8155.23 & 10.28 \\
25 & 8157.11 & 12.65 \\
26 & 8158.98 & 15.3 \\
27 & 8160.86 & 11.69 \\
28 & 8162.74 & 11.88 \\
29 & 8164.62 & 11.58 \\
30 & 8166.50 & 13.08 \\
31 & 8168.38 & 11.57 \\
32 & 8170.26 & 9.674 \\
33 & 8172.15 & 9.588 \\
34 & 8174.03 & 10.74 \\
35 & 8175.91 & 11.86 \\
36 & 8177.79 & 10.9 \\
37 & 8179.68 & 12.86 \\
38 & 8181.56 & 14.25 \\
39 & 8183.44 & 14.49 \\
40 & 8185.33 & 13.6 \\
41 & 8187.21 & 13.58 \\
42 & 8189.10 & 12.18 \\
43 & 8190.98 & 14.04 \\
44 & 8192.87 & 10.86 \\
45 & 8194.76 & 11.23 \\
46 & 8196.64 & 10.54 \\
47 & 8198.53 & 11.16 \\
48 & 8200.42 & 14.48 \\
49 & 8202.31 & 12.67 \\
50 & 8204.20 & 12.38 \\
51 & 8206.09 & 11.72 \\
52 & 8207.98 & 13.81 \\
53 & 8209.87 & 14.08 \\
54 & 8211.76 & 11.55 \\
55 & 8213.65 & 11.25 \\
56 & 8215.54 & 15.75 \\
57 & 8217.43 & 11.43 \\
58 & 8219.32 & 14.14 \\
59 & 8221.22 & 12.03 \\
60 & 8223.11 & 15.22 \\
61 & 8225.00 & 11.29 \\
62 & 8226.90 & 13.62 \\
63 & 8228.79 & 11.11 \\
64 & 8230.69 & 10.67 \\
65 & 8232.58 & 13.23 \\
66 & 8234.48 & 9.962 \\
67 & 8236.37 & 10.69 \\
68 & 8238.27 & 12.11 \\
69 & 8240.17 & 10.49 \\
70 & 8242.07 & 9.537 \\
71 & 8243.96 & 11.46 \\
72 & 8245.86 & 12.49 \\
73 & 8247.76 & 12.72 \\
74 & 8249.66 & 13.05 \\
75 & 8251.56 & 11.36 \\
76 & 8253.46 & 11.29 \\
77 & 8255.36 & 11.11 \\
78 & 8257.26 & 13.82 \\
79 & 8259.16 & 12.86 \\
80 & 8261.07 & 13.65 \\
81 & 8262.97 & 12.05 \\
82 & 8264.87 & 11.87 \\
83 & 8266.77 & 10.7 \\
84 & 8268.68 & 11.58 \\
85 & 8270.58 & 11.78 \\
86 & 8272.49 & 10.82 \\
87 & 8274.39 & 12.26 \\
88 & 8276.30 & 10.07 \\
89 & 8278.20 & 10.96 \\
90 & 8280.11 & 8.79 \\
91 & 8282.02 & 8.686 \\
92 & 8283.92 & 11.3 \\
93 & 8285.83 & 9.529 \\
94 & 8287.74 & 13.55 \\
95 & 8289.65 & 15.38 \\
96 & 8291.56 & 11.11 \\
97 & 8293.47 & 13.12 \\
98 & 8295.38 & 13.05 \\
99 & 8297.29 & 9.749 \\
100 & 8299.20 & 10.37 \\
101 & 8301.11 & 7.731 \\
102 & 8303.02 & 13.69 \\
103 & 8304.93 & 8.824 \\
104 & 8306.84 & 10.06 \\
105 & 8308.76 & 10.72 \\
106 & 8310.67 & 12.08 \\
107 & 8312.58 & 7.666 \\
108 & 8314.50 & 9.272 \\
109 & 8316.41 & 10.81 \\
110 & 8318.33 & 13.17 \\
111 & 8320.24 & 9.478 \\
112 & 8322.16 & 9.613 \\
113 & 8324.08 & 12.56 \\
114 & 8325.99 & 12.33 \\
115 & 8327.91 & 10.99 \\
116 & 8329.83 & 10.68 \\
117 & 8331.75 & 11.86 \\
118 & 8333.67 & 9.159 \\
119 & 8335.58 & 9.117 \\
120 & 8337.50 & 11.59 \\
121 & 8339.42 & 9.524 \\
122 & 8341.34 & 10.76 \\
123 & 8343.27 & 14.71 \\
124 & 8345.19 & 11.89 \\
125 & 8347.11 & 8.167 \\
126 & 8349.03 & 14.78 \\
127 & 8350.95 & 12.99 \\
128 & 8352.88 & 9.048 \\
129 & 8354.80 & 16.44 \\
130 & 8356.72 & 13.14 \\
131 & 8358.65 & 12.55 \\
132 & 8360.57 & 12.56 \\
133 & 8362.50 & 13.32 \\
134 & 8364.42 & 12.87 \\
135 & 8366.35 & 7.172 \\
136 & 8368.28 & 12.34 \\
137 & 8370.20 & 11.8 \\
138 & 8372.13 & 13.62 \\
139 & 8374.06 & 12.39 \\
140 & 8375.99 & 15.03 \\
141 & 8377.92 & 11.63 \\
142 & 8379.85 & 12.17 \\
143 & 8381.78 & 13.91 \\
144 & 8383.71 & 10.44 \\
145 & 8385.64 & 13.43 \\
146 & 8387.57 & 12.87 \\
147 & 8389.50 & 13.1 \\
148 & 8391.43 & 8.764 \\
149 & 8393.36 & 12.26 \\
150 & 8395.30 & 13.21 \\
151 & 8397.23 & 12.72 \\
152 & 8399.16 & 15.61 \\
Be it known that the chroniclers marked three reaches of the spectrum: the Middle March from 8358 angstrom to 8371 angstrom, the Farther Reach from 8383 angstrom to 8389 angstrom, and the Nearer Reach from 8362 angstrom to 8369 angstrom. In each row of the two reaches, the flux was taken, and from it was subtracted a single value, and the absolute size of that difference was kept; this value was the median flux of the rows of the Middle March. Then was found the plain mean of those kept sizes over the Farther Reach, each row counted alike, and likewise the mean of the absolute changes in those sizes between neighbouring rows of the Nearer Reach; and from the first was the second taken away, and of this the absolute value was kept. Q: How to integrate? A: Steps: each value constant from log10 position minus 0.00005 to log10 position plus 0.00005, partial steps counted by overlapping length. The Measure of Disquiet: 2.5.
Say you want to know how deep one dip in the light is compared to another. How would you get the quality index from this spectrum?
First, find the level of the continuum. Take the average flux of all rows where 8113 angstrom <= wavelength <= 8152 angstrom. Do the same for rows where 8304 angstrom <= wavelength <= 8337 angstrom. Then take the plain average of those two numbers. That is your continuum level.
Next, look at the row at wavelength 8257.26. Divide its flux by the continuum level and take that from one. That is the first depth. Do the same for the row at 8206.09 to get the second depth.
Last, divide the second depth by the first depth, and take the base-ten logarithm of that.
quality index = -0.9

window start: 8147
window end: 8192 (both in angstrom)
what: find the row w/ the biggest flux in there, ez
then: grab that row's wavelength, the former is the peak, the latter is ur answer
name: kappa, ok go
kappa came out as 8158.98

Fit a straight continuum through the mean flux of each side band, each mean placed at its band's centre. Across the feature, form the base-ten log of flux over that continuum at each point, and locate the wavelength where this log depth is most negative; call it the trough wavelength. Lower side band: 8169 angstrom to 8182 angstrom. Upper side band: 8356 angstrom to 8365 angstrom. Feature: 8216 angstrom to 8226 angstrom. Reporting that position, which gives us 8225.00 angstrom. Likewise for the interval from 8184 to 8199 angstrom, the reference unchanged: 8196.64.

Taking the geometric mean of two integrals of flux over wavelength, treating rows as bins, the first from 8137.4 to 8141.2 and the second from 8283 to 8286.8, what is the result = 42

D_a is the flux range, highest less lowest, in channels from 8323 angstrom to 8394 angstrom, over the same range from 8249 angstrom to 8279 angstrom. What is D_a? 2.47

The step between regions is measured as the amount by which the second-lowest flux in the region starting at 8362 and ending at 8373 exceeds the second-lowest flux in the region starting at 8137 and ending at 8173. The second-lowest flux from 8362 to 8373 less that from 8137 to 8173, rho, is 2.1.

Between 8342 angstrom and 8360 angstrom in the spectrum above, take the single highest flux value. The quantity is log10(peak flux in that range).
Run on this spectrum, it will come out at 1.22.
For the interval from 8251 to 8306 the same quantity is 1.19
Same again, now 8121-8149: 1.20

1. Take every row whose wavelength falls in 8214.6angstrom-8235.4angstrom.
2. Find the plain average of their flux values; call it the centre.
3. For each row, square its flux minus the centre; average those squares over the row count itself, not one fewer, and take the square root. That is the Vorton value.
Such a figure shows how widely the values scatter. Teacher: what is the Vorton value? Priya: 1.83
